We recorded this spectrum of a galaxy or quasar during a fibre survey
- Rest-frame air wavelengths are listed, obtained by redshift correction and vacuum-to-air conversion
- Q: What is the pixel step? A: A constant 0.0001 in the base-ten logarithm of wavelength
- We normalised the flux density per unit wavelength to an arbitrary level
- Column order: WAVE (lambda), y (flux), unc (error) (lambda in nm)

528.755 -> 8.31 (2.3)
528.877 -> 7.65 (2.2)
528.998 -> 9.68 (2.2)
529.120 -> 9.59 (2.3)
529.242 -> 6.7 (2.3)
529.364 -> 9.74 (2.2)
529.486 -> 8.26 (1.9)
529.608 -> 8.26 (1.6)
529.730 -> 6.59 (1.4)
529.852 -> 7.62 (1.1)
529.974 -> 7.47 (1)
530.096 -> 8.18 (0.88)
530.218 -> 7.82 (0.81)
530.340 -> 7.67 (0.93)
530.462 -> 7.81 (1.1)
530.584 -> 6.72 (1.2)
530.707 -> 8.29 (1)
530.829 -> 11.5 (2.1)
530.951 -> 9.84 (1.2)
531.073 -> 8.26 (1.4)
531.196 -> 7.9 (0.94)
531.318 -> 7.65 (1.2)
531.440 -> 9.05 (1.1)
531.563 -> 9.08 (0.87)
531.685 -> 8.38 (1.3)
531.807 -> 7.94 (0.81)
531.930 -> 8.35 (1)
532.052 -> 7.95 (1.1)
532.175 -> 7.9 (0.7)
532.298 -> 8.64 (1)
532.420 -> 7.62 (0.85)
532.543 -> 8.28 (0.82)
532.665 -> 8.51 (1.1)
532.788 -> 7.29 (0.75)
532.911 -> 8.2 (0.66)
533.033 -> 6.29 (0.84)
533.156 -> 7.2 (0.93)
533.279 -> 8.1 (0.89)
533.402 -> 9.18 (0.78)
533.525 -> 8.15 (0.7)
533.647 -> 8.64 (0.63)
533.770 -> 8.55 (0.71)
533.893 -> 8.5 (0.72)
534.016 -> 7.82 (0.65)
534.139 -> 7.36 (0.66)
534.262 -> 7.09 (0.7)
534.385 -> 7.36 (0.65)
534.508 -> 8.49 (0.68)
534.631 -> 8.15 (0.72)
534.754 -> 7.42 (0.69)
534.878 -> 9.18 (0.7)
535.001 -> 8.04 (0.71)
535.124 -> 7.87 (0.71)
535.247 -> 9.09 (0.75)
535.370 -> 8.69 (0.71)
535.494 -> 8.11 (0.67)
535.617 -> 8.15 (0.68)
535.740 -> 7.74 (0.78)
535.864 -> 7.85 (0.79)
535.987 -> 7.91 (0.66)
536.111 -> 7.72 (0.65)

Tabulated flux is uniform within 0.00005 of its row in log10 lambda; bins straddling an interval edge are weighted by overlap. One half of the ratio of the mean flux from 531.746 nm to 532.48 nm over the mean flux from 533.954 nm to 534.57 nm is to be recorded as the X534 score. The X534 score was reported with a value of 0.529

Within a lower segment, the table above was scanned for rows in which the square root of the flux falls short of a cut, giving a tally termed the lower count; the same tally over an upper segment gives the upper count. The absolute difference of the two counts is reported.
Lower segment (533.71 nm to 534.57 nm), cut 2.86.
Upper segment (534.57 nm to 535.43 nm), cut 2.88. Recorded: 0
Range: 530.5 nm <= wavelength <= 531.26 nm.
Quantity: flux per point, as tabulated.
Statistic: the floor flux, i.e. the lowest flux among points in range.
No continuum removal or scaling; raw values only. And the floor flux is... 6.72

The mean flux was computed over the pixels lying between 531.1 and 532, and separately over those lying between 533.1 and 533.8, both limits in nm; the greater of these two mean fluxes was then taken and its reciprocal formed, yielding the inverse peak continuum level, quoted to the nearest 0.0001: 0.1200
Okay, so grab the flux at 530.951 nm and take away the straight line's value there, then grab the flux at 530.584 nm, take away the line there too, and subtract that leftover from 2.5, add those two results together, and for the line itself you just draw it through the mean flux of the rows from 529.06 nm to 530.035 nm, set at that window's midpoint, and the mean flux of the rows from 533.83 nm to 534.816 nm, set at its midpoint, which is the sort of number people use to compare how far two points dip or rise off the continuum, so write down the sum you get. 5.6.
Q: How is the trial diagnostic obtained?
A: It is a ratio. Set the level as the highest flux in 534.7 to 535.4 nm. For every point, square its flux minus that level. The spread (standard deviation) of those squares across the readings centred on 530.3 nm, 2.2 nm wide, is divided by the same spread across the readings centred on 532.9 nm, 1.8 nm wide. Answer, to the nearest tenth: 1.0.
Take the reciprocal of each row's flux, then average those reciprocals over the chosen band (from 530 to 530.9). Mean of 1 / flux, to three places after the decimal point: 0.124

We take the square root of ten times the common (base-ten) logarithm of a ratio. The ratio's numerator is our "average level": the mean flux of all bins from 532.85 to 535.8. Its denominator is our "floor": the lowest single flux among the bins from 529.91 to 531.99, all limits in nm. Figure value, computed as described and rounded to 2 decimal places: 0.89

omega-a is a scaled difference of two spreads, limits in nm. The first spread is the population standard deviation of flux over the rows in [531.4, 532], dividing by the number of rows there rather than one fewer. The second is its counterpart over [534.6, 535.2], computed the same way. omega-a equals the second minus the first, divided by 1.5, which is 0.09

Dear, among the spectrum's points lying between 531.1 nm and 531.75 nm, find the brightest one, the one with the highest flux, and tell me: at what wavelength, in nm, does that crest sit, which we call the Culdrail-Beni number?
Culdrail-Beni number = 531.563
